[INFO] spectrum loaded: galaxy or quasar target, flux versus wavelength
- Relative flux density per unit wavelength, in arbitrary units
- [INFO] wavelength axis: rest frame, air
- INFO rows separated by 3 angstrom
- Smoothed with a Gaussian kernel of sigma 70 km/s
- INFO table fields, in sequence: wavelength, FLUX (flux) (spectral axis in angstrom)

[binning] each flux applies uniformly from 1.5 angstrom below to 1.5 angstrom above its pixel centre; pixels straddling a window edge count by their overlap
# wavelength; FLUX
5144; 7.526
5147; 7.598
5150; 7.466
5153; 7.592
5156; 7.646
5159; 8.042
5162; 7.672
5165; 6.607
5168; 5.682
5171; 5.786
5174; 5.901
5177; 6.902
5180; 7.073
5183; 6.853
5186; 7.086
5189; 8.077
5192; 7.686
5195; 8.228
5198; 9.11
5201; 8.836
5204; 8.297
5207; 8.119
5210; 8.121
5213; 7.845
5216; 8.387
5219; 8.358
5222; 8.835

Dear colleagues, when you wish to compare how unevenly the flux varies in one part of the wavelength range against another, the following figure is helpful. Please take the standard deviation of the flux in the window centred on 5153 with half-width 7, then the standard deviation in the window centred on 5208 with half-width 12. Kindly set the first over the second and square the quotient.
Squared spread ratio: 0.3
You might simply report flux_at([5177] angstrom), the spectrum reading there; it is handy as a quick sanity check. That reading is 6.902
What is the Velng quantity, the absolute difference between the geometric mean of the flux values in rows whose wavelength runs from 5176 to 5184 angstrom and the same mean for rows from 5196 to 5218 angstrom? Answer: 1.44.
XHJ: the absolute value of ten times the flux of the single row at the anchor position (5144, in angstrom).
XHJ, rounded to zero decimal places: 75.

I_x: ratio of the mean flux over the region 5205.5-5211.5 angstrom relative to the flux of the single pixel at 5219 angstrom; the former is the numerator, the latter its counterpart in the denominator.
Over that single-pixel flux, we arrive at 0.972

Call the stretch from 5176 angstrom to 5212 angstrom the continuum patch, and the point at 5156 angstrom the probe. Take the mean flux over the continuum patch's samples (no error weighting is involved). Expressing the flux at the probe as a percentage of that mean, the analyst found 97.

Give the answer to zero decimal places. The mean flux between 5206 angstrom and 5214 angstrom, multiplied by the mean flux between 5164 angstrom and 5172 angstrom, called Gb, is 48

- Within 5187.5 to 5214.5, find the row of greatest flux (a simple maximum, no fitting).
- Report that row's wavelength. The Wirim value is 5198 angstrom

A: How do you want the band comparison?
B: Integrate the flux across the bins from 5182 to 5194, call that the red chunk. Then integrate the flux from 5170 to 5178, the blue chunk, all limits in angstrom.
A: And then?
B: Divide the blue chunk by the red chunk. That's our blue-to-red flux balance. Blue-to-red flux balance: 0.6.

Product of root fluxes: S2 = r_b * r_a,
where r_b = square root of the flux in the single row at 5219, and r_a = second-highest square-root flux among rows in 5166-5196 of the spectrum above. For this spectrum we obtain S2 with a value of 8.22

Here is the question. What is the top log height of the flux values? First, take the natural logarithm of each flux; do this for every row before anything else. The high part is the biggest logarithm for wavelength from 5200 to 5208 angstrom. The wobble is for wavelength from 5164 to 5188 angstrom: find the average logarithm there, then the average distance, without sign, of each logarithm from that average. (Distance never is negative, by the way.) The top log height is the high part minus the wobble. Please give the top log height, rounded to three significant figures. 2.10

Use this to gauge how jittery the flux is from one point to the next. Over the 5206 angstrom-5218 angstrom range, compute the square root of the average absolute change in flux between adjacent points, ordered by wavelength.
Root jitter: 0.523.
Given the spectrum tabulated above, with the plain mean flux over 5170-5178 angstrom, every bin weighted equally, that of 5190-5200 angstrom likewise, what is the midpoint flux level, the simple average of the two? 7.27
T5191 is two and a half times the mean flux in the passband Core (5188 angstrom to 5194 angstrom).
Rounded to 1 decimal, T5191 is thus 19.7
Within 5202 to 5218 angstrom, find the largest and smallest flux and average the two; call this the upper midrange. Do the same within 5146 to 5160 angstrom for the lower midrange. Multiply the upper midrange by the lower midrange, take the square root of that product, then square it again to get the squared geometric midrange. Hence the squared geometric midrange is 62.9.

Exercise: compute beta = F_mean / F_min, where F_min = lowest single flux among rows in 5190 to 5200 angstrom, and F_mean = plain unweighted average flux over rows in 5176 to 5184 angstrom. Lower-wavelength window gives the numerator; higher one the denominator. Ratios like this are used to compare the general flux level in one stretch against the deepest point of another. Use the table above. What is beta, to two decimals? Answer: 0.90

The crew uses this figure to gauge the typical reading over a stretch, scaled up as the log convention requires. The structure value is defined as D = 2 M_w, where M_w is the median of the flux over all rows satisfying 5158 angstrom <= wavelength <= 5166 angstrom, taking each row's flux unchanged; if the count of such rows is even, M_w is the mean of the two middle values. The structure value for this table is 15.3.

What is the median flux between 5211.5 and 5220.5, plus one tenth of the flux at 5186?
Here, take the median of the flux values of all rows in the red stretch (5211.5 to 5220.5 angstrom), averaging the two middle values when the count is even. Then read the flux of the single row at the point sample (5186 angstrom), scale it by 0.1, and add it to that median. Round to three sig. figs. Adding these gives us 9.07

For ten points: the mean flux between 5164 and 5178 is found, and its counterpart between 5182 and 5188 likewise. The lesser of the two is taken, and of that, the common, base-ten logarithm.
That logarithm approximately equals 0.79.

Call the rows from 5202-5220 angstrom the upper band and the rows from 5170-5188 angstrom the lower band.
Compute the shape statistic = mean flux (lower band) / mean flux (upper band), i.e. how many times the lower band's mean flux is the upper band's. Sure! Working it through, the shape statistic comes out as 0.81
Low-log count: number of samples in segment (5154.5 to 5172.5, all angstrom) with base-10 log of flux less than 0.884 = 4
